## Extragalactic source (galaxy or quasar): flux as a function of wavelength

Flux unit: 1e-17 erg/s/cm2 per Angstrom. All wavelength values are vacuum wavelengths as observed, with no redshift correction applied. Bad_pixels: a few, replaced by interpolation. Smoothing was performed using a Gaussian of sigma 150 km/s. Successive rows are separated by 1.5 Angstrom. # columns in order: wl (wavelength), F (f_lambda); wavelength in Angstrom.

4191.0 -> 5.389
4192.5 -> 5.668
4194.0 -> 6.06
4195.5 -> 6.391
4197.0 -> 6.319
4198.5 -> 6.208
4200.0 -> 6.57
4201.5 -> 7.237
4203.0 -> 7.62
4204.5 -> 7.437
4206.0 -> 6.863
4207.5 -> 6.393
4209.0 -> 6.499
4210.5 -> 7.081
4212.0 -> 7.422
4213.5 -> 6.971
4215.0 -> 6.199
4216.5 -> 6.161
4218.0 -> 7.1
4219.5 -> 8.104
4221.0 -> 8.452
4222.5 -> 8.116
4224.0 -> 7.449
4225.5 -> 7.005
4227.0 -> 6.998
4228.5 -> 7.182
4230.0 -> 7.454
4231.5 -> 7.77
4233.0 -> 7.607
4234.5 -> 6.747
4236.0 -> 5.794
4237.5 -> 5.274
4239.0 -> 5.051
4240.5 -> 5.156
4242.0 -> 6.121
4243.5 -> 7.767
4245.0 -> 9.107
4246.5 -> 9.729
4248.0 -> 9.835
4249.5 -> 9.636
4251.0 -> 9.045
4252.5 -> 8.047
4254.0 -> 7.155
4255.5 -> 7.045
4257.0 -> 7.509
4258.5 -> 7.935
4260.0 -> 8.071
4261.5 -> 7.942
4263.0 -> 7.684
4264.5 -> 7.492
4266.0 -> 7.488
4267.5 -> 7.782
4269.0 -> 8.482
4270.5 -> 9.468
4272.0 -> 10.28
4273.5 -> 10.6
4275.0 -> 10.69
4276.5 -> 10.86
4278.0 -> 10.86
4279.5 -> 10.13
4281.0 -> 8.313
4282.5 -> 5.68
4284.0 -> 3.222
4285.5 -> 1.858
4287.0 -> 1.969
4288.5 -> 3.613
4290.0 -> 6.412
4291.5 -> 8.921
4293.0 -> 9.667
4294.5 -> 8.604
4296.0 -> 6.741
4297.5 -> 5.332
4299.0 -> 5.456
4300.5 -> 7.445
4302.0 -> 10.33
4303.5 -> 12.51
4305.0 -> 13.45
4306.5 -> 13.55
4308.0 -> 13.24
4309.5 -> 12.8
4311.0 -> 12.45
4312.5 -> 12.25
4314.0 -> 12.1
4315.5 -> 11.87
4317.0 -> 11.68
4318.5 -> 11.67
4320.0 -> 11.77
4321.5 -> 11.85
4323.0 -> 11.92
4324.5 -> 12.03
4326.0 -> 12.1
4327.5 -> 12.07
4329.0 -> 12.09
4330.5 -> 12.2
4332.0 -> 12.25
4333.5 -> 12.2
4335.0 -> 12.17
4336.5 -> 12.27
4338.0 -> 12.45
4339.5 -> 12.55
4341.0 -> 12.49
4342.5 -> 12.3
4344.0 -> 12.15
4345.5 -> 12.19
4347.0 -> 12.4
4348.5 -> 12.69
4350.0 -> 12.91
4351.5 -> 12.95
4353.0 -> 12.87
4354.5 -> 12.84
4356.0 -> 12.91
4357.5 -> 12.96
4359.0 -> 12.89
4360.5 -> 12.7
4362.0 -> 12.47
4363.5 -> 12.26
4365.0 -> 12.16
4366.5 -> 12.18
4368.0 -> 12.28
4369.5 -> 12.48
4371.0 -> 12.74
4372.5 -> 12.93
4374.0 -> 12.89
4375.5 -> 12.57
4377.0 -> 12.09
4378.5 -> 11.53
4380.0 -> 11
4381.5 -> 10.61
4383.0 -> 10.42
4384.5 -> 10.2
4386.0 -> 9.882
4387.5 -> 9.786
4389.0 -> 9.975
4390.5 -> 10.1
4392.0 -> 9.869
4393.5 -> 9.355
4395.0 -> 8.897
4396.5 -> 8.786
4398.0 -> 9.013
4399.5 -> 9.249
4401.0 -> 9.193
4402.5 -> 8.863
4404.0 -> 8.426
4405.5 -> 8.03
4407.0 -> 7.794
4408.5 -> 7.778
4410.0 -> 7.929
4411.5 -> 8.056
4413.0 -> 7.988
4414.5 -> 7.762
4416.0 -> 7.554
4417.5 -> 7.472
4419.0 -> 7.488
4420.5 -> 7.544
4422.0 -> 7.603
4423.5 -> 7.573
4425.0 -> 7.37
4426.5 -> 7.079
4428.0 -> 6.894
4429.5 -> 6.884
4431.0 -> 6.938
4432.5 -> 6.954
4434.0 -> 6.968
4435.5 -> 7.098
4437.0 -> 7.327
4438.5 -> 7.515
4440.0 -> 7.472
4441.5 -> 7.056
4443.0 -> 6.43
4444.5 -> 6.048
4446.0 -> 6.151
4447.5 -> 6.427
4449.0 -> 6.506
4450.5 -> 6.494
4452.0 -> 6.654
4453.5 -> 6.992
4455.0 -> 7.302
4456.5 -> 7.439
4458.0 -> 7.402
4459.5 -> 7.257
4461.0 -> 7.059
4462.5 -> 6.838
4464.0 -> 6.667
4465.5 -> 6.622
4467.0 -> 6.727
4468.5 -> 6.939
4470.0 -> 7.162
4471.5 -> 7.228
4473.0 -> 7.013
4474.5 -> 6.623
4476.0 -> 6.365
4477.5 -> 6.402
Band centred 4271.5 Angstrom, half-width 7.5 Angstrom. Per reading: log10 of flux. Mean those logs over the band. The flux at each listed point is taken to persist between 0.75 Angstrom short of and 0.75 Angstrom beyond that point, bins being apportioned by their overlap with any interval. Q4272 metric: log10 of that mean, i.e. -0.01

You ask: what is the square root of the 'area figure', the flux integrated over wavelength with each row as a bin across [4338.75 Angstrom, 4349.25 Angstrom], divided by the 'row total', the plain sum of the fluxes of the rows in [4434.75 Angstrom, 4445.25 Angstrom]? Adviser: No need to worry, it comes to 1.63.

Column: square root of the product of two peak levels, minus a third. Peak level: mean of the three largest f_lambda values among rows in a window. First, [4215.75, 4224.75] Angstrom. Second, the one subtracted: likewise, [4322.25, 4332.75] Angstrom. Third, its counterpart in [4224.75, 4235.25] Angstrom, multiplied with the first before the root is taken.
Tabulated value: -4.3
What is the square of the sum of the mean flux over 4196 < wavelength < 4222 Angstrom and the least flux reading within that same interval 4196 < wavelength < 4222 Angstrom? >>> 173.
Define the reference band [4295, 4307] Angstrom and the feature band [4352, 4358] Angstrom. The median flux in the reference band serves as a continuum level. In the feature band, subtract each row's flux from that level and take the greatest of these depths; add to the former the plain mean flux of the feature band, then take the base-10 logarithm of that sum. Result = 0.951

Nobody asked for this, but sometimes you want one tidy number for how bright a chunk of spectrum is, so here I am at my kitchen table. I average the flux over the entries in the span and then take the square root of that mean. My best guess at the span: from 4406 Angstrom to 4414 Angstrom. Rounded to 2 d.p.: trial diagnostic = 2.81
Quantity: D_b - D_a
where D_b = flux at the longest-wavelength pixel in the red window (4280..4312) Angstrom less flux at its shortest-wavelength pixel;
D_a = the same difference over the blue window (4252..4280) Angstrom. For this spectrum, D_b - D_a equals 2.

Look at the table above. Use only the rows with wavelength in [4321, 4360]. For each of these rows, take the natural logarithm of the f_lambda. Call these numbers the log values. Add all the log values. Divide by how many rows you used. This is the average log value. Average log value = 2.52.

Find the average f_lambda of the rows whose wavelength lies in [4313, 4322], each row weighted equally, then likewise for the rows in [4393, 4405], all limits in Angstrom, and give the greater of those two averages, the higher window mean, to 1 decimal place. 11.8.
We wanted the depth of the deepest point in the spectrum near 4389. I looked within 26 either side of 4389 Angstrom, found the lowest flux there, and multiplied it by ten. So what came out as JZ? 78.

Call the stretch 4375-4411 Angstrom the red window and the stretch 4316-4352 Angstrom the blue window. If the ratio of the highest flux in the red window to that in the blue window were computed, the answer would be 1.0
